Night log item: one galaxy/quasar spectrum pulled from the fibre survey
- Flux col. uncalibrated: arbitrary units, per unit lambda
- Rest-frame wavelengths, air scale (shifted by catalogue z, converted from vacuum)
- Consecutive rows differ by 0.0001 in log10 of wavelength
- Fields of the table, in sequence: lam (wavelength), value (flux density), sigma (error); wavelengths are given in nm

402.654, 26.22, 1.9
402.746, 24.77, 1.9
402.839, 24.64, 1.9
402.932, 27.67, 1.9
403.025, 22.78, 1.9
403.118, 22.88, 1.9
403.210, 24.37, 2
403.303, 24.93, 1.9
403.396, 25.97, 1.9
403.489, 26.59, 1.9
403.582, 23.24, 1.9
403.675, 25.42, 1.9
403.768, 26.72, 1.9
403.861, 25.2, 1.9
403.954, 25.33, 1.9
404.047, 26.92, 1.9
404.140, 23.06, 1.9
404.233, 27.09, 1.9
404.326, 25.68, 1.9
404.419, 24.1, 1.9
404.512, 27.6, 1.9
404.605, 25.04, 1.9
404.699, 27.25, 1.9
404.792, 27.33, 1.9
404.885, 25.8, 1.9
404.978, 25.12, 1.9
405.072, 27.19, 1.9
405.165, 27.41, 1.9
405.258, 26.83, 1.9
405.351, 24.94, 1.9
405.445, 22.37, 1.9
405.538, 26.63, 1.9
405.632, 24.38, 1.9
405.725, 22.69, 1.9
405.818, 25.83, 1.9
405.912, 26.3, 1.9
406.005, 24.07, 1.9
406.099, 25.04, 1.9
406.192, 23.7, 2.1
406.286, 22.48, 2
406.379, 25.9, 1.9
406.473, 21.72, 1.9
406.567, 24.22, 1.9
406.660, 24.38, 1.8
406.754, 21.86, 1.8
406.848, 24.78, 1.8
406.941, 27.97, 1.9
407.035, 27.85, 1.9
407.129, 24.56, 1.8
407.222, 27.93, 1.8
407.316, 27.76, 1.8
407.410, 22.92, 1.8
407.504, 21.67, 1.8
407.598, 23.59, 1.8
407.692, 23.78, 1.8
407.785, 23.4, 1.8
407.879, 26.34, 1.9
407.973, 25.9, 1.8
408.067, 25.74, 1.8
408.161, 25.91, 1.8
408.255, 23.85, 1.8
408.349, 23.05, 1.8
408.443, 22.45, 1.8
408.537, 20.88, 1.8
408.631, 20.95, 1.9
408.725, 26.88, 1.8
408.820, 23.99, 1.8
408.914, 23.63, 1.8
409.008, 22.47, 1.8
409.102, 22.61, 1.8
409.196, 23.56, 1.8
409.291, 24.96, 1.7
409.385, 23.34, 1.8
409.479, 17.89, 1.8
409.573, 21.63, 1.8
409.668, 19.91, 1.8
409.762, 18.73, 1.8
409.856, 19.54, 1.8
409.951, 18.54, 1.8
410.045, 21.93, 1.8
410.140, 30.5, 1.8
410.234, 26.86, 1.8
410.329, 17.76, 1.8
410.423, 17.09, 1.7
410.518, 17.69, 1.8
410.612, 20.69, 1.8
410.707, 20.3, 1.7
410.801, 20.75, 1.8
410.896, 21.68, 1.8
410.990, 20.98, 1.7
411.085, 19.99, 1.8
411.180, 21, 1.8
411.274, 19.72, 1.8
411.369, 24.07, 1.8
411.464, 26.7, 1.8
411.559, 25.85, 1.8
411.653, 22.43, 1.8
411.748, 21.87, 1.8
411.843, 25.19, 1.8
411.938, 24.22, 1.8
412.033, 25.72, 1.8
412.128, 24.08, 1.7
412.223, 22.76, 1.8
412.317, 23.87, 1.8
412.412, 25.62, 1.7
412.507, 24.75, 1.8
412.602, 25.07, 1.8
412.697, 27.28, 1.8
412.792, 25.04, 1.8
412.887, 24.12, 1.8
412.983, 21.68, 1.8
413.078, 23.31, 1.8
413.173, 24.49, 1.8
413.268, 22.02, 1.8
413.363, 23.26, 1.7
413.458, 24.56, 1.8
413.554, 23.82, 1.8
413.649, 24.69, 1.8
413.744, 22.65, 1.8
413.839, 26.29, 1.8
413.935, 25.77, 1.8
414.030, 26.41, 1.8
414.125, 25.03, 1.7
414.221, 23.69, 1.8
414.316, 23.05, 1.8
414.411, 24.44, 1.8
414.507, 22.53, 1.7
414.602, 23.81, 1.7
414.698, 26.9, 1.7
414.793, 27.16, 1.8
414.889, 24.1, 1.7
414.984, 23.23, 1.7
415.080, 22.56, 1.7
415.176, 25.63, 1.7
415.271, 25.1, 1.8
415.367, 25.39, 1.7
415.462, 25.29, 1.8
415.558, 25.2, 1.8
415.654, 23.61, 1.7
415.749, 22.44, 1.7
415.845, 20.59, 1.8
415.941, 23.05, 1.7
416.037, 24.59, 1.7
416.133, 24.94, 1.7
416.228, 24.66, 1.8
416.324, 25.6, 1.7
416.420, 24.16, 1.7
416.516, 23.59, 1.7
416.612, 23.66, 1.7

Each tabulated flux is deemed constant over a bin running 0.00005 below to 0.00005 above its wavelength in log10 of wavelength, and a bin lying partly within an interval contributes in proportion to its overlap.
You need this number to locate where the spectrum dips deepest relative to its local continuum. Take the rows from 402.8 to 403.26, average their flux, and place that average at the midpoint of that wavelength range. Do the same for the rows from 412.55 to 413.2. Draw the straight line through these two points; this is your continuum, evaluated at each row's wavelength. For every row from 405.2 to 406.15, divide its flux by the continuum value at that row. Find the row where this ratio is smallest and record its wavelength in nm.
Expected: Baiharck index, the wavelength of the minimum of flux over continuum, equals 405.445 nm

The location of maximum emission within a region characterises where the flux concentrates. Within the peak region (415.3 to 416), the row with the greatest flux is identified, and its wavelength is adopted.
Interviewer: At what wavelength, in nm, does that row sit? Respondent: 415.367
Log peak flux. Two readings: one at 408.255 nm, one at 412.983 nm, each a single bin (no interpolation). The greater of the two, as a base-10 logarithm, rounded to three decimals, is 1.377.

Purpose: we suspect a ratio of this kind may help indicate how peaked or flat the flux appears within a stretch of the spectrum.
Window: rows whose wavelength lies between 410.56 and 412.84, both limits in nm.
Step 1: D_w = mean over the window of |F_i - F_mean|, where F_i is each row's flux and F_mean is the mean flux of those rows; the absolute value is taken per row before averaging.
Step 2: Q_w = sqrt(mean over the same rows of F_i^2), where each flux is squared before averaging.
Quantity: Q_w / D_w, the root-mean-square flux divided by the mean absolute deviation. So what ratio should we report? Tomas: 12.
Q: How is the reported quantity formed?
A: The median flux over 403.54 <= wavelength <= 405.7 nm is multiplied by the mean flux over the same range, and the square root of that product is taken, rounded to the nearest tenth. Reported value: 25.7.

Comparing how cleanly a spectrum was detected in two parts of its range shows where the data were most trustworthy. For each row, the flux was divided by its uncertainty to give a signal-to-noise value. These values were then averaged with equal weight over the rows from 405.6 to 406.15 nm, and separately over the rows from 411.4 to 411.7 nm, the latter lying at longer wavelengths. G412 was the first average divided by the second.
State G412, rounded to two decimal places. 0.94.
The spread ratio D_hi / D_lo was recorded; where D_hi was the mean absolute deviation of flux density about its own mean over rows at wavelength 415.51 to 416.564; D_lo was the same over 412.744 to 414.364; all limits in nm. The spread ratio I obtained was 1.0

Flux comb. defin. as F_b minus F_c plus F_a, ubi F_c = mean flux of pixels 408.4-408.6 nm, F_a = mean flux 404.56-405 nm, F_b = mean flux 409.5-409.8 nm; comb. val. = 24.5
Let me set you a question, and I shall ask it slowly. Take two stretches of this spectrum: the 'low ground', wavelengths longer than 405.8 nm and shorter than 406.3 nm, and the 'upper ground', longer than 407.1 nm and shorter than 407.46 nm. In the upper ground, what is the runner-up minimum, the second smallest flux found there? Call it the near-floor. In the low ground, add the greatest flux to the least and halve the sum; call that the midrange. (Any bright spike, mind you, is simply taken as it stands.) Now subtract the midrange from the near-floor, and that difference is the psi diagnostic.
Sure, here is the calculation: 0.2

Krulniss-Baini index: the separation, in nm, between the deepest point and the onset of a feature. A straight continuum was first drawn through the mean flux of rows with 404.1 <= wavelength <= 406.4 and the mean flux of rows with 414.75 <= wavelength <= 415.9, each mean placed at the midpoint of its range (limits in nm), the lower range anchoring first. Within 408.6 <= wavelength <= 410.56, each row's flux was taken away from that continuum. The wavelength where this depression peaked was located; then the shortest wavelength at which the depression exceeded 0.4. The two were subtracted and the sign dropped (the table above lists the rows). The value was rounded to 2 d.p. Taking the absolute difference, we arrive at 1.79 nm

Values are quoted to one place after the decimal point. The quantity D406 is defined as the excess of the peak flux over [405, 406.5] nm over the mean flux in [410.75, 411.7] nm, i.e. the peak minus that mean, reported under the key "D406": 5.1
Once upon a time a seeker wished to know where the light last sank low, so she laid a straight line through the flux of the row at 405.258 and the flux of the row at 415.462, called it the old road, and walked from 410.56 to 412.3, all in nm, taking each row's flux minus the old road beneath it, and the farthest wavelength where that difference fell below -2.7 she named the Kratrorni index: 412.223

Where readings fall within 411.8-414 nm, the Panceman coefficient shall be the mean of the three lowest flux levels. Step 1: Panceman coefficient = 22.1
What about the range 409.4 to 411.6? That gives 17.5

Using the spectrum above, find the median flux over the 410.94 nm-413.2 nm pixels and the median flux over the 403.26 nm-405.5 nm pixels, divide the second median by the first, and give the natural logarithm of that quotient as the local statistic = 0.066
